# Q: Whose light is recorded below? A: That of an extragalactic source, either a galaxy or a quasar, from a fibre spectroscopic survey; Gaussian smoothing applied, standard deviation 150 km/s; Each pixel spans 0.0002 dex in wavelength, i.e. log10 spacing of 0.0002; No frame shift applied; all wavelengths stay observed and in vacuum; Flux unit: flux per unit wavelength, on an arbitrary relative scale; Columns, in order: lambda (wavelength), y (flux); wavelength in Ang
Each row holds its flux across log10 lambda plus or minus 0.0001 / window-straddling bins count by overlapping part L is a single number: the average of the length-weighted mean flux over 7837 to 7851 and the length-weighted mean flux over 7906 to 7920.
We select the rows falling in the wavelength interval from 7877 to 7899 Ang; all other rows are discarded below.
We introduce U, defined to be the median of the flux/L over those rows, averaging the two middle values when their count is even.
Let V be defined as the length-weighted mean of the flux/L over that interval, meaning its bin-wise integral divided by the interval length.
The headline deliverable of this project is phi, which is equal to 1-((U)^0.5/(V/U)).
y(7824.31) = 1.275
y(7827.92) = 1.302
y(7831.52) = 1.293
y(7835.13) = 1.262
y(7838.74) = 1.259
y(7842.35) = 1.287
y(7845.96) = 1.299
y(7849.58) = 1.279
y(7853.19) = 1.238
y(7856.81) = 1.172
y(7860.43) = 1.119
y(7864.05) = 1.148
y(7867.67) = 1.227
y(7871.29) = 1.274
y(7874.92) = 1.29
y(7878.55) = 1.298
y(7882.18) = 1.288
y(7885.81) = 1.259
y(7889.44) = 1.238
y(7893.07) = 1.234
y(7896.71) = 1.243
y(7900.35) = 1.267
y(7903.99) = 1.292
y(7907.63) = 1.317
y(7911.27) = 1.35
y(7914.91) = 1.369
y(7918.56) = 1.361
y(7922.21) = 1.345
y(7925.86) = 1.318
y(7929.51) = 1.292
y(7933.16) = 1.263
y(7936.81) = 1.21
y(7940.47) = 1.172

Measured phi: 0.031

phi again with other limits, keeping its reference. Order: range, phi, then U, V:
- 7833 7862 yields 0.005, 0.96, 0.94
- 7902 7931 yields -0.007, 1.01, 1.01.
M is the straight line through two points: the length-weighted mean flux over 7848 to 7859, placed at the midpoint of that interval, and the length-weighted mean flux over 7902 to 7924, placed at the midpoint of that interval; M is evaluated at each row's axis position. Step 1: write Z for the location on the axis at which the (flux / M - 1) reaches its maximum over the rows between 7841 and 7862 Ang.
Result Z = 7845.96 Ang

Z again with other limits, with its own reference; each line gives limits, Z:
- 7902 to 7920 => 7914.91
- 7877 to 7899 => 7878.55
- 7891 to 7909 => 7907.63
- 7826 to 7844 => 7827.92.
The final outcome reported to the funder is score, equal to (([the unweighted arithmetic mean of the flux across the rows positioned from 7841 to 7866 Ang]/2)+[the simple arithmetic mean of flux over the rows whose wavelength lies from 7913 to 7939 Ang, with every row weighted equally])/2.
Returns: 0.959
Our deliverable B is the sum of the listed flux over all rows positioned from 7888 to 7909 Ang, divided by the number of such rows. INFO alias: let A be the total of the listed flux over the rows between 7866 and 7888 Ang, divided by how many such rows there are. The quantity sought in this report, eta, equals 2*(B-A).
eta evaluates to -0.015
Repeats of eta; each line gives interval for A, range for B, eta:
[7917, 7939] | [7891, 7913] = -0.029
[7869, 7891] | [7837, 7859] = -0.038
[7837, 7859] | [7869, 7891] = 0.038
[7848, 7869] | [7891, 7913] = 0.173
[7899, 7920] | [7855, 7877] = -0.242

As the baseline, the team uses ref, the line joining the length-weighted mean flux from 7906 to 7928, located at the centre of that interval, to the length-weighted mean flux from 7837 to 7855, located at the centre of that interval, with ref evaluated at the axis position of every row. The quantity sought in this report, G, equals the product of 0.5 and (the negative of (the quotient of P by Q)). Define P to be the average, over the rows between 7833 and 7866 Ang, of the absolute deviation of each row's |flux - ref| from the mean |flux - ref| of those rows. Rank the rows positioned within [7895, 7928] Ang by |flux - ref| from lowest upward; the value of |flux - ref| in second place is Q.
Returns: -2.15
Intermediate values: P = 0.055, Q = 0.013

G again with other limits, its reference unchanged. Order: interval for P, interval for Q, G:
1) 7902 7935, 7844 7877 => -0.94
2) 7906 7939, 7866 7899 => -1.70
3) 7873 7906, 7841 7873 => -0.71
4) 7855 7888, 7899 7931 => -1.90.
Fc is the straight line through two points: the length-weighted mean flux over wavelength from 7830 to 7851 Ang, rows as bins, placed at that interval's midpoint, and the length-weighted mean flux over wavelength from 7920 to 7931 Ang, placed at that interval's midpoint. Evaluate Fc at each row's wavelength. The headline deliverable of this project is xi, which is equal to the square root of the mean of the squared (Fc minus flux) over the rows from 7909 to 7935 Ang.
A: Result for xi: 0.041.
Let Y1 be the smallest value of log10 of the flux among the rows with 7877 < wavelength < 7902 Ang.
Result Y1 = 0.091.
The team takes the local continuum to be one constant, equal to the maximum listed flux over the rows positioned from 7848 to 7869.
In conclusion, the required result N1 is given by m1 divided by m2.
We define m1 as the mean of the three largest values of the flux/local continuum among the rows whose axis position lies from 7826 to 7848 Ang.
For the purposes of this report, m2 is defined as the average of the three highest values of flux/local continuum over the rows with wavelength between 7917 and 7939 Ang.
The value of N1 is 0.97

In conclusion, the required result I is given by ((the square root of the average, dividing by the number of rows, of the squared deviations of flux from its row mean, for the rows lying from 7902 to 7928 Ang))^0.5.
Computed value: 0.160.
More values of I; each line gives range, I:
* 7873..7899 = 0.159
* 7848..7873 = 0.241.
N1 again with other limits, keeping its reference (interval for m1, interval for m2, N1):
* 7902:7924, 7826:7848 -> 1.05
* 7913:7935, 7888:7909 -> 1.05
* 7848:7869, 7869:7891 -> 0.97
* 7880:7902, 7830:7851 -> 0.98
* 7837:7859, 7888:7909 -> 1.00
